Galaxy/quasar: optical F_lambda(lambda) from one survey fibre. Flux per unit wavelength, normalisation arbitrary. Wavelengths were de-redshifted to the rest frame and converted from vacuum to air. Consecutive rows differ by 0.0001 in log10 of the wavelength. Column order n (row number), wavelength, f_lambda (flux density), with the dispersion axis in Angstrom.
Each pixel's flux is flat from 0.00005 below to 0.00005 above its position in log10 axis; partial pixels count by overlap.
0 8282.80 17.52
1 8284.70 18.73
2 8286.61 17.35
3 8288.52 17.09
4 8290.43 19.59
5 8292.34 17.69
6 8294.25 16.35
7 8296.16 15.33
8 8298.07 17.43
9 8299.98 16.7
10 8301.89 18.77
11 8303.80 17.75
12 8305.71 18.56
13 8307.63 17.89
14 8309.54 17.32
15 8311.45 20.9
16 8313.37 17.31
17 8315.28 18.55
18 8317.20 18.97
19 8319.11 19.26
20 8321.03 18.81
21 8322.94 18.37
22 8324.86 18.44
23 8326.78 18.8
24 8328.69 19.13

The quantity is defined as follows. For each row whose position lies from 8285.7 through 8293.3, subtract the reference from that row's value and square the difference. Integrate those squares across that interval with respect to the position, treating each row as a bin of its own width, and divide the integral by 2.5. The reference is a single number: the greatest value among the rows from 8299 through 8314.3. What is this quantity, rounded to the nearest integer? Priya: 30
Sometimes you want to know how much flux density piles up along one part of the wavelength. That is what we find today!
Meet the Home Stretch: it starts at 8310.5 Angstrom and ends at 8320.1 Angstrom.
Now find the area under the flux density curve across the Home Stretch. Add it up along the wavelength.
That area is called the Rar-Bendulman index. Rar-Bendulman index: 182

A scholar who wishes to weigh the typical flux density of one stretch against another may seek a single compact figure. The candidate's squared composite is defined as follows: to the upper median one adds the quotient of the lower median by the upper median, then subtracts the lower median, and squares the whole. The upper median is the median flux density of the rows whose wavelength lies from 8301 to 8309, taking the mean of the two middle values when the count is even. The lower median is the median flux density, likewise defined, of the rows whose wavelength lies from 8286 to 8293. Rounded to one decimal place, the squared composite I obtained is 2.8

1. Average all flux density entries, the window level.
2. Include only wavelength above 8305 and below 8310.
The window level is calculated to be 17.9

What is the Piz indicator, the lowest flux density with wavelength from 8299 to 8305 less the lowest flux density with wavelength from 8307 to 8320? -0.6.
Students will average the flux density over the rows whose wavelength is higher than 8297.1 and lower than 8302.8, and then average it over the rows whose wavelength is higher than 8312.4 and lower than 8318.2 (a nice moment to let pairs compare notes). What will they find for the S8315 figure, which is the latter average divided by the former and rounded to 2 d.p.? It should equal 1.04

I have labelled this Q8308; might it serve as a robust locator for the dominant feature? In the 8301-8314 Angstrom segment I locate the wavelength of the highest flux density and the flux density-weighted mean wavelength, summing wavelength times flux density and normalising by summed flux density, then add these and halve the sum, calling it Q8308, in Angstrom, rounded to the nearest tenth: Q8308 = 8309.5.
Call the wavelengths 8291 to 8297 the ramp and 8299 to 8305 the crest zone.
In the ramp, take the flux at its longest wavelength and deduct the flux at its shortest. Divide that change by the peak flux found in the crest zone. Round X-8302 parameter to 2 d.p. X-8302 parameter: -0.13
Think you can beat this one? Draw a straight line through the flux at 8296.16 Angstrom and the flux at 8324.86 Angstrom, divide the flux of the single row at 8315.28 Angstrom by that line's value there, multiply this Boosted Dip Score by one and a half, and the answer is 1.599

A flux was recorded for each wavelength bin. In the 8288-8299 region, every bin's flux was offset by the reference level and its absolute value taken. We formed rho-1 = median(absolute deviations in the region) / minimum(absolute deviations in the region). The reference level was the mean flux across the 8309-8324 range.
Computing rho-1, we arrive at 2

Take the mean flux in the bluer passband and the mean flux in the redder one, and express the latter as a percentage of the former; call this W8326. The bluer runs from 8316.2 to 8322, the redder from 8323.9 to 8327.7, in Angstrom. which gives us 98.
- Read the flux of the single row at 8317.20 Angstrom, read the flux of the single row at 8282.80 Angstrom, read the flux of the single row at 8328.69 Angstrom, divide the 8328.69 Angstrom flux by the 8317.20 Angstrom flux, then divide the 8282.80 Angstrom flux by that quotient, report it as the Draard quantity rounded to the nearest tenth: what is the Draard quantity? 17.4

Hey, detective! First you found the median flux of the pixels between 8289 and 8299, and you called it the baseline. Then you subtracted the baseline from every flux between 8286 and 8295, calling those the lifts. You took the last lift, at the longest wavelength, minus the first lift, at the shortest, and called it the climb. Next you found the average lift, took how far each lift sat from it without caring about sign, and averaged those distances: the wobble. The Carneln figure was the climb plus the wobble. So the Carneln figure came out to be -0.18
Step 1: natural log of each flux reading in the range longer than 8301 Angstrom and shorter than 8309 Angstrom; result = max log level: 2.93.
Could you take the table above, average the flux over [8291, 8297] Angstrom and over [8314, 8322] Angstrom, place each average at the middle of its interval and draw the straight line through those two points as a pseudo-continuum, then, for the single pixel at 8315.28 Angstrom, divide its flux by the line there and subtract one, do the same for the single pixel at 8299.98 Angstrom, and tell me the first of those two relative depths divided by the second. 0.1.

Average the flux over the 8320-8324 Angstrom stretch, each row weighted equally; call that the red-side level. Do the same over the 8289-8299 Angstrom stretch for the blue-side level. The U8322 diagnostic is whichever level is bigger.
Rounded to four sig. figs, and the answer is 18.59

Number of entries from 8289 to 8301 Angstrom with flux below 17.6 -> 4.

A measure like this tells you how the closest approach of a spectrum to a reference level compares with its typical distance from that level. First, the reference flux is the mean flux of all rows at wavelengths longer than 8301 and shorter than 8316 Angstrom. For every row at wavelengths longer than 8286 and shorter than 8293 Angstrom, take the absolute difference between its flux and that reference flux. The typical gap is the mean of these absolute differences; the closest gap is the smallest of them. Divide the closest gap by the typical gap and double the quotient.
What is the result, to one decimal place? 1.3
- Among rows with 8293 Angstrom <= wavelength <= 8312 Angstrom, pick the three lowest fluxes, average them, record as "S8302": 16.1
